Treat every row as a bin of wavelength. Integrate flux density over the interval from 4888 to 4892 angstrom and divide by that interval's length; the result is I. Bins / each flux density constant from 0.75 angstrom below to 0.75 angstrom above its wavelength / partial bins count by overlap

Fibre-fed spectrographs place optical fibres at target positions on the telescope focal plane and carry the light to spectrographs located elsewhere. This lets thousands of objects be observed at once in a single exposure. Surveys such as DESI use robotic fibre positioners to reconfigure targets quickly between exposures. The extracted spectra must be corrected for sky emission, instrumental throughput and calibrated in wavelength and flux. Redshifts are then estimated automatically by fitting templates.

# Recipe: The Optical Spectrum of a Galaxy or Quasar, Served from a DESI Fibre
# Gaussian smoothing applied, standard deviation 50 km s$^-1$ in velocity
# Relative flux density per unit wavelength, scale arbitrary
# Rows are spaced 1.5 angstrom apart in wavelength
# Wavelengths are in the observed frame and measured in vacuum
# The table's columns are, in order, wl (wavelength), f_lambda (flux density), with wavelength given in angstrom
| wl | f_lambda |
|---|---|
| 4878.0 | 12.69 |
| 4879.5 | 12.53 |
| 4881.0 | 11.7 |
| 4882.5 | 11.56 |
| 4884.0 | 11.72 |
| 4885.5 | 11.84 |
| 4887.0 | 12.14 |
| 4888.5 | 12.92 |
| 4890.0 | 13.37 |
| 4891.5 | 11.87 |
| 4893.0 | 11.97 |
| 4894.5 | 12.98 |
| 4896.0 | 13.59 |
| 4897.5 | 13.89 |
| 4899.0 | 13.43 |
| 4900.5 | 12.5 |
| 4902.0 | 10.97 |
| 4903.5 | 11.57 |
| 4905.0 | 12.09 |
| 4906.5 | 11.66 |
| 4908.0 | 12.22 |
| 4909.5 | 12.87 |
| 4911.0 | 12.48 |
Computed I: 12.8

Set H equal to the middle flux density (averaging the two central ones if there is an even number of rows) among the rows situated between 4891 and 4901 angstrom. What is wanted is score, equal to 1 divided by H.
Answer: 0.077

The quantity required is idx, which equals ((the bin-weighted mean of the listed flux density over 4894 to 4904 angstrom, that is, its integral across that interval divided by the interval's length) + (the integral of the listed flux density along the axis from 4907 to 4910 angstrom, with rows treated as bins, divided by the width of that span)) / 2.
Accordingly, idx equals 12.6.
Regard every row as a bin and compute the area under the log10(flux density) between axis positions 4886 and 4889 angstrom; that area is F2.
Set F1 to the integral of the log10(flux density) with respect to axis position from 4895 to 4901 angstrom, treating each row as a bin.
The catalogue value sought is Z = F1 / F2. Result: 2.1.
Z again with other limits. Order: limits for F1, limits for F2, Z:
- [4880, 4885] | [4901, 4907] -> 0.8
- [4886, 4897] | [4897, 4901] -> 2.7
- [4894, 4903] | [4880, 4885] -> 1.9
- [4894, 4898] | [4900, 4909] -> 0.5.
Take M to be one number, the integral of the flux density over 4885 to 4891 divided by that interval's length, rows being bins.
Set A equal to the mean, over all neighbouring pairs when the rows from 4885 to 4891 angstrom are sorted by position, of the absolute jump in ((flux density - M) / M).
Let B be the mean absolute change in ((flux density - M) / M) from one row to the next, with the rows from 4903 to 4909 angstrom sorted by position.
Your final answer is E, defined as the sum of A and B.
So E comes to 0.08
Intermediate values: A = 0.041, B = 0.04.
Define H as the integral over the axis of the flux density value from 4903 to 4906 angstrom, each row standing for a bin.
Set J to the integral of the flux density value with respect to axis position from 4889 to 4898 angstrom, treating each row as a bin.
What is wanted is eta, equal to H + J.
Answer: 152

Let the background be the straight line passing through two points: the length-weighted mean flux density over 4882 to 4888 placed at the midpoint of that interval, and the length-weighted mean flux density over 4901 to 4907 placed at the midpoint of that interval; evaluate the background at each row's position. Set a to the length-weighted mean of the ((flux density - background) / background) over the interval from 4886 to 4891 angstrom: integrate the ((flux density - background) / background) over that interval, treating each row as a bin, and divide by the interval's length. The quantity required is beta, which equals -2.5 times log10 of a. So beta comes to 2.8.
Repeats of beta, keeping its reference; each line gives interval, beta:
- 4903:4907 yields 4.4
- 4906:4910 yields 3.0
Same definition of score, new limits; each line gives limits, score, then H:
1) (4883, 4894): 0.084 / 12.0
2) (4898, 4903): 0.080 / 12.5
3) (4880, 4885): 0.085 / 11.7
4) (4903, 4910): 0.083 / 12.1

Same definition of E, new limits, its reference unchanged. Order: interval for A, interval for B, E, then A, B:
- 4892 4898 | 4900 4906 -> 0.12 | 0.051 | 0.07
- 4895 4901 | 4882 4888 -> 0.06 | 0.045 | 0.02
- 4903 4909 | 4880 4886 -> 0.05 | 0.040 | 0.01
